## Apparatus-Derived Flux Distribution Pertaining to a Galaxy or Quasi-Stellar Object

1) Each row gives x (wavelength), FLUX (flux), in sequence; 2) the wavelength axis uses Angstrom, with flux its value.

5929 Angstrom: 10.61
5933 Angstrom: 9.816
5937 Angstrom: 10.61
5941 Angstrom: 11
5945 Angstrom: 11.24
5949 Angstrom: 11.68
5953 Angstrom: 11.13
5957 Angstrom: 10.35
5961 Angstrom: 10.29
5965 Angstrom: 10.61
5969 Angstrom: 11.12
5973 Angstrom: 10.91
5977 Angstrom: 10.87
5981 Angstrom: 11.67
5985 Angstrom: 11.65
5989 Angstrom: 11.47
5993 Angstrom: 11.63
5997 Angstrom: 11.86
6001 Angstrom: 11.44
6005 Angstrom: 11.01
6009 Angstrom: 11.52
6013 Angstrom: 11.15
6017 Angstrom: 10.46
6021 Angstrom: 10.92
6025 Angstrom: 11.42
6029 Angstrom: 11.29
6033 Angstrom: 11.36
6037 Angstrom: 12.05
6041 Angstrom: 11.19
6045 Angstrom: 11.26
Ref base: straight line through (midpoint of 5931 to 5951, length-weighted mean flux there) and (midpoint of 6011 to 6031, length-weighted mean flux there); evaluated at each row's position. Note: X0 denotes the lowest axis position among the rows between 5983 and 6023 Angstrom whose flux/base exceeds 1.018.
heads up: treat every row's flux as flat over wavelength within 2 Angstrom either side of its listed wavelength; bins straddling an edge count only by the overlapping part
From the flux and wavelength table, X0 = 5985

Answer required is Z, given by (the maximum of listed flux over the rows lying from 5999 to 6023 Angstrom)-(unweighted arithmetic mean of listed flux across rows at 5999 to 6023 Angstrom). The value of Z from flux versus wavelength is 0.4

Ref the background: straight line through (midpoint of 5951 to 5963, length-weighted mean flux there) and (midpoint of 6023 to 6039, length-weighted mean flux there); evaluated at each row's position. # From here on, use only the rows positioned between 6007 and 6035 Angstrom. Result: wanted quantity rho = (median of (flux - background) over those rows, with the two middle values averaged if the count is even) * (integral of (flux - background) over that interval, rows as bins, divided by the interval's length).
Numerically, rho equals 0.047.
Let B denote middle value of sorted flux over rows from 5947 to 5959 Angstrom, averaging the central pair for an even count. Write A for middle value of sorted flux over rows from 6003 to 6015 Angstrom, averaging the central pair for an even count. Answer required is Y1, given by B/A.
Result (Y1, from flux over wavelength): 1.00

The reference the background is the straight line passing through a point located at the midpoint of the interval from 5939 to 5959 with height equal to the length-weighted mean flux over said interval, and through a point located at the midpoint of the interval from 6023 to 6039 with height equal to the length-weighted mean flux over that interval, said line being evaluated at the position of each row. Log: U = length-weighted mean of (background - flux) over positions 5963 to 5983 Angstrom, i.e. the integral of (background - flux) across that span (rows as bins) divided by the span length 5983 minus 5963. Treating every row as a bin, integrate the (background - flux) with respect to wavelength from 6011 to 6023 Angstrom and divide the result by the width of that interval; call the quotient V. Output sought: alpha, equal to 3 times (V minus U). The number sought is 1.3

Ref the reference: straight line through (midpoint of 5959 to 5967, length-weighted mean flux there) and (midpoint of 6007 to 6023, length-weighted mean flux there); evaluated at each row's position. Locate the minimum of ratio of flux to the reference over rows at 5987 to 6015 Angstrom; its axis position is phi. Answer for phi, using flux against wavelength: 6005 Angstrom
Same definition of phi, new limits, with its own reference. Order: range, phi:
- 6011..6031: 6017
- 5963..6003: 5965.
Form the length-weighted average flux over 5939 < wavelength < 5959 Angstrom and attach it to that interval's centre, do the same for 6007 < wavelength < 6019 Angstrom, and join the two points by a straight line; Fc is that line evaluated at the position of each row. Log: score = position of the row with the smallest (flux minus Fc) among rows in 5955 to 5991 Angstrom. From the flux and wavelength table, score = 5961 Angstrom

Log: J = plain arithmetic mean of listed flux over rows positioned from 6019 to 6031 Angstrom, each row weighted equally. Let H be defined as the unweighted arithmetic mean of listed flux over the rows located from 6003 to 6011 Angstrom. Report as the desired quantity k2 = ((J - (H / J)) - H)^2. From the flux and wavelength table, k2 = 1.1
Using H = 11.3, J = 11.2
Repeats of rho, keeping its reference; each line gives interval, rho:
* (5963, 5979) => 0.008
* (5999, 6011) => 0.033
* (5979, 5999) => 0.465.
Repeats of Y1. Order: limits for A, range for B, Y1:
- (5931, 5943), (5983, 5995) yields 1.10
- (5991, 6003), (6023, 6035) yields 0.98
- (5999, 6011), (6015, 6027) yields 0.95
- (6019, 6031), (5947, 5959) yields 0.99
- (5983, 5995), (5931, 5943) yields 0.91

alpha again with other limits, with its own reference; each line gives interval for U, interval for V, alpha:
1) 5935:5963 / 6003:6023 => 0.7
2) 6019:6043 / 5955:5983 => 0.6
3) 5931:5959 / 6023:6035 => -0.2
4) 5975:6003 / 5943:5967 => 1.3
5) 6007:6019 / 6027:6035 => -0.5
